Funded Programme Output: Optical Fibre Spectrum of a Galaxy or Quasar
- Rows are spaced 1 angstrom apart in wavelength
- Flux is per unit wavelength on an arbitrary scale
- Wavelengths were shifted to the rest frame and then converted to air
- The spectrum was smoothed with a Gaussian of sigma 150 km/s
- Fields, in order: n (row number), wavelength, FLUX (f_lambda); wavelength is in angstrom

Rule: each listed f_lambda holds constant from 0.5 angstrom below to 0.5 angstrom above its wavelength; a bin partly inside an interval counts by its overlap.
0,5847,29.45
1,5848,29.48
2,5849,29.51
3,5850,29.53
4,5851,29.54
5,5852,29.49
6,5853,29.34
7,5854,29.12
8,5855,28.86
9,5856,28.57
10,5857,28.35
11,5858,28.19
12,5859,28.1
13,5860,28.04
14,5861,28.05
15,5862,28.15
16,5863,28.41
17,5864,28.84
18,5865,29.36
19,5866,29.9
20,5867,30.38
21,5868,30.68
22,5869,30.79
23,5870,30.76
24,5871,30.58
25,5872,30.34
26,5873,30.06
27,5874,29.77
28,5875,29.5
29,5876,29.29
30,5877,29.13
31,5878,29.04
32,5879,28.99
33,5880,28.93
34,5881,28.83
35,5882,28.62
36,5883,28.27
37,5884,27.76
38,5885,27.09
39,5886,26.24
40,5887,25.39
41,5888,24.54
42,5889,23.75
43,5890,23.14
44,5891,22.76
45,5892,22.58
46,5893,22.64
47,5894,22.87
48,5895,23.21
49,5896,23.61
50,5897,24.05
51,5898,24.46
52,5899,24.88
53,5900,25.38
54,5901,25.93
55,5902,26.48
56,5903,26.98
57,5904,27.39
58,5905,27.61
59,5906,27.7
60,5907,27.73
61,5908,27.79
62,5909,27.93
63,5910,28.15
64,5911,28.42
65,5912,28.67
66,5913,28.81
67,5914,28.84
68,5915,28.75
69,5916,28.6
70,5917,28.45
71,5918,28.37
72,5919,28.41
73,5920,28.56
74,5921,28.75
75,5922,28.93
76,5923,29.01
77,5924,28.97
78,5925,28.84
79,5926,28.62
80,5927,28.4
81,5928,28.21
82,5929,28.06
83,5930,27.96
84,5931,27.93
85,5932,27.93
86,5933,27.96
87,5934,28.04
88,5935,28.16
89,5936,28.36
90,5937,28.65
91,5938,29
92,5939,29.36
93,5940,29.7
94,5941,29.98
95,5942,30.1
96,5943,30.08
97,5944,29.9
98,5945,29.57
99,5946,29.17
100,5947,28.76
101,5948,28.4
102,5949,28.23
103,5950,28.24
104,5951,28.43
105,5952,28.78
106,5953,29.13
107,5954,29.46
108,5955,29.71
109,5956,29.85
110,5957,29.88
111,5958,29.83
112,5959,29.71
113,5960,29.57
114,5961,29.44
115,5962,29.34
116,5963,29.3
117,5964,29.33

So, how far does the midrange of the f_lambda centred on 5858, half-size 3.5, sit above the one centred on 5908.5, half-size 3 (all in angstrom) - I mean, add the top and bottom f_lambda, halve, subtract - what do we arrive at 0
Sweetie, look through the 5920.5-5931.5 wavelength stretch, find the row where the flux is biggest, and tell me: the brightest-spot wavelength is 5923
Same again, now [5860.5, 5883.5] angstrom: 5869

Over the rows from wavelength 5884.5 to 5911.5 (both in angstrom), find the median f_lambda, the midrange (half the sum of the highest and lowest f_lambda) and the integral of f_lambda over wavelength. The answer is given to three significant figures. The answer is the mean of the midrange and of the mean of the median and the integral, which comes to 191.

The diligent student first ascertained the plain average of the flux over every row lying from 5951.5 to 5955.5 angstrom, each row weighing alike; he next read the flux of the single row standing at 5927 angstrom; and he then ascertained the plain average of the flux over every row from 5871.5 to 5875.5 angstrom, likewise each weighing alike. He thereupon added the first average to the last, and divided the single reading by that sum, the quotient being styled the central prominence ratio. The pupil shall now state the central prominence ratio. 0.480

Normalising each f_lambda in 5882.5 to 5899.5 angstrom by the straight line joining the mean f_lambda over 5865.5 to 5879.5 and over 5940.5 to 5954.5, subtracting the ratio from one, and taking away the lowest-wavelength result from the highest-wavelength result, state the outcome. 0.11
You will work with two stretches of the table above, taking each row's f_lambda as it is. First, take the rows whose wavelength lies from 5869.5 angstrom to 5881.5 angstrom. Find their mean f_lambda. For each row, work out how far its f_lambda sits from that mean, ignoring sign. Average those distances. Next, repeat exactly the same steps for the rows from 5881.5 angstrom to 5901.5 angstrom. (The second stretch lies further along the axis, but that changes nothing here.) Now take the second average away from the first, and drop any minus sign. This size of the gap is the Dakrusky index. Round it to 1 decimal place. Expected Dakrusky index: 1.0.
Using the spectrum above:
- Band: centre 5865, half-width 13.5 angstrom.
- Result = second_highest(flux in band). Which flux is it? 30.76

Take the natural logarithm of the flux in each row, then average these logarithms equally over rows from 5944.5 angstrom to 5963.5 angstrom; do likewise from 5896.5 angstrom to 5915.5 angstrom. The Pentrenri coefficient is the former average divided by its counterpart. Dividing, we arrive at 1.02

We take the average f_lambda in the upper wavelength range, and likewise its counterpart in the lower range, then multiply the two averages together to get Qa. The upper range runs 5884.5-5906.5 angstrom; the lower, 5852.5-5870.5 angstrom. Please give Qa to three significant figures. 726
